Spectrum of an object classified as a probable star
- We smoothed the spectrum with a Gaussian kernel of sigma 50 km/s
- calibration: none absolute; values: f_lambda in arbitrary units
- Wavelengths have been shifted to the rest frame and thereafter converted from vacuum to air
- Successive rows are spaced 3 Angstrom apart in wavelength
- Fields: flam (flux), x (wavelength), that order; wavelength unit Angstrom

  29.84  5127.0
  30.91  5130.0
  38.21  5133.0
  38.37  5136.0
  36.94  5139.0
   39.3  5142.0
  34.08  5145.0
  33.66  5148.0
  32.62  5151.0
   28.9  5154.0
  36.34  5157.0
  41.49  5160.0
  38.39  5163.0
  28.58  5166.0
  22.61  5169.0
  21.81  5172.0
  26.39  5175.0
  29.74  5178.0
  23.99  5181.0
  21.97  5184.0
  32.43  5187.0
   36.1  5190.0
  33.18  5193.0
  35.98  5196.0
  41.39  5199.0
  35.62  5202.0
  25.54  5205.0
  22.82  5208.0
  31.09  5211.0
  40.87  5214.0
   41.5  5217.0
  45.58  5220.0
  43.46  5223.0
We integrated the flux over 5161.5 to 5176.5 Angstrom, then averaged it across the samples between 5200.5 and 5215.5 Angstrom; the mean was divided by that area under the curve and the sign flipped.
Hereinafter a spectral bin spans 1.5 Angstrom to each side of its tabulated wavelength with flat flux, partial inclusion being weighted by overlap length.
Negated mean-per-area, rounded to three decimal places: -0.075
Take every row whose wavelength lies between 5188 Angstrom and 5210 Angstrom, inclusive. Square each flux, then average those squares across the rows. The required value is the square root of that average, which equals 33.5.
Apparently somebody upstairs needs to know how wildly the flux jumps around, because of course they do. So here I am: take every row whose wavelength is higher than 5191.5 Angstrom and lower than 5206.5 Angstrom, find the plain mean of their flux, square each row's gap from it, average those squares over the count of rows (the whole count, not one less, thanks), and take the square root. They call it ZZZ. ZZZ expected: 5.2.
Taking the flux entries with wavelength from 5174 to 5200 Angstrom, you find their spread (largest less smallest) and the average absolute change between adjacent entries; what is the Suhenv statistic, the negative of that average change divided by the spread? -0.234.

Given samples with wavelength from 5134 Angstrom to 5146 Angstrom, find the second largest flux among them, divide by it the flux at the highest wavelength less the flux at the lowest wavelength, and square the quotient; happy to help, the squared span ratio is 0.013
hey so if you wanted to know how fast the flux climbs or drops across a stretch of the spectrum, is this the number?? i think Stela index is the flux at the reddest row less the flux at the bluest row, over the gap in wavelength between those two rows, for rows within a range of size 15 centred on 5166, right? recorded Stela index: -1.6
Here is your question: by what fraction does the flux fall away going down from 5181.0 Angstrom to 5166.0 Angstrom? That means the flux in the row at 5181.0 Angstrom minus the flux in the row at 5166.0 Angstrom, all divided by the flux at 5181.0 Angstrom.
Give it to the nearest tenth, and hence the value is -0.2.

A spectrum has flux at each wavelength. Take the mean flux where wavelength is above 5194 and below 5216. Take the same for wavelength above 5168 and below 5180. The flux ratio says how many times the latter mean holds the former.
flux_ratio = 0.75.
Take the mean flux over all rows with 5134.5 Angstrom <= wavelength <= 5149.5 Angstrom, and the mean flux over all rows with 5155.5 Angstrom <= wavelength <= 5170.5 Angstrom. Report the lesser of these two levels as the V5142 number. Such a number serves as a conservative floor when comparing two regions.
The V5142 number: 33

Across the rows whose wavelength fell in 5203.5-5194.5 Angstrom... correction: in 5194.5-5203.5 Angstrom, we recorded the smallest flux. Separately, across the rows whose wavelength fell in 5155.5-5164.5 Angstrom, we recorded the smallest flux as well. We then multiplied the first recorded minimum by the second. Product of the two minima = 1294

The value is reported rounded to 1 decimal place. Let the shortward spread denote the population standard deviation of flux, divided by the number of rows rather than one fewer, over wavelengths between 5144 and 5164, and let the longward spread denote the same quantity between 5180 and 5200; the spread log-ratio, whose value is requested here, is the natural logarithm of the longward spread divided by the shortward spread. 0.5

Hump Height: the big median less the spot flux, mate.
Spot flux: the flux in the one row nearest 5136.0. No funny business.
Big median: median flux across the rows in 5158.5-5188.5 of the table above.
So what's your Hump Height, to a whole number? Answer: -11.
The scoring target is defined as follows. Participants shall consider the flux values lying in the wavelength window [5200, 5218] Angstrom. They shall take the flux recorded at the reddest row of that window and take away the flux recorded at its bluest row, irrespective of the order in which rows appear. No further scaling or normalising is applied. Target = 5.9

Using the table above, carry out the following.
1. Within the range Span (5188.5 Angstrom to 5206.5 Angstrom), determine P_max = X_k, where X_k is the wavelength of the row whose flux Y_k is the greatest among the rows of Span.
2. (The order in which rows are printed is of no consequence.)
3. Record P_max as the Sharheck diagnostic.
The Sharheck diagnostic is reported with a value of 5199.0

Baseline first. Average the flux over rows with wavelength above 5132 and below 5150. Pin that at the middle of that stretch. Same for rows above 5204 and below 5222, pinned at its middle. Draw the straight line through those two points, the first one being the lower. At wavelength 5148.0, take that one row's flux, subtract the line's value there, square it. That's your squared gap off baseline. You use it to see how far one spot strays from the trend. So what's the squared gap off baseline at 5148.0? 8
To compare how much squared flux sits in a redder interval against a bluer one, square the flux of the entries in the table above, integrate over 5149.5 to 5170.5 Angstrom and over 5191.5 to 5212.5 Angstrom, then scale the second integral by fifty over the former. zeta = 49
